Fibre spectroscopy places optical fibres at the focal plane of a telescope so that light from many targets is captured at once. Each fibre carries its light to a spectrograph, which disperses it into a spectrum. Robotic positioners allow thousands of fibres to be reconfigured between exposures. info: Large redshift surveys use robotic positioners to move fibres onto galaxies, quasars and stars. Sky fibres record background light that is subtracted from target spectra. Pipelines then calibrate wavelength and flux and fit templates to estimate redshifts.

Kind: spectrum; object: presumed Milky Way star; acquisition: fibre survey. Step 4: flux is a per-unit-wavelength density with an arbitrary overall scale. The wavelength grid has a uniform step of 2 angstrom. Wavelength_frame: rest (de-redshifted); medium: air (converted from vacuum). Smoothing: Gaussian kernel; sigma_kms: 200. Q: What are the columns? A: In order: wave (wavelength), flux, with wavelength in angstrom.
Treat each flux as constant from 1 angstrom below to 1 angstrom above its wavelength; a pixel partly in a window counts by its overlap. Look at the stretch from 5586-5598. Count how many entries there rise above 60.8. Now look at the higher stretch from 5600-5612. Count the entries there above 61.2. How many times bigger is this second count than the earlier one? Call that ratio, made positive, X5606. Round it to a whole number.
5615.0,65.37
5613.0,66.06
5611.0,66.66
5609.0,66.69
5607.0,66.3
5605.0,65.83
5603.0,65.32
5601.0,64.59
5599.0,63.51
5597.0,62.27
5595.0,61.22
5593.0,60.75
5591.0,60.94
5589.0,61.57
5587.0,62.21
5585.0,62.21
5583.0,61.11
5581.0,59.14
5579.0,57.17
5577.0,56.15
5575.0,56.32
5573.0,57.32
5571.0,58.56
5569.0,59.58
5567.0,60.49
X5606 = 1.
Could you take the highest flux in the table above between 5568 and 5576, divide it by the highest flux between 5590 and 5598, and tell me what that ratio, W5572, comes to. 0.957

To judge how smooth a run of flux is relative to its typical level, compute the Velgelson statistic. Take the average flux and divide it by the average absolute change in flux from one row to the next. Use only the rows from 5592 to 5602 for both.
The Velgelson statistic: 65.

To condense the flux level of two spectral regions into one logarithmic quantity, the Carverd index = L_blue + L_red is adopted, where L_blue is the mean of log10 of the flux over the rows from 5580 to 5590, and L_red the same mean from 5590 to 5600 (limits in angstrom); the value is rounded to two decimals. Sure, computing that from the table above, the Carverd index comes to 3.58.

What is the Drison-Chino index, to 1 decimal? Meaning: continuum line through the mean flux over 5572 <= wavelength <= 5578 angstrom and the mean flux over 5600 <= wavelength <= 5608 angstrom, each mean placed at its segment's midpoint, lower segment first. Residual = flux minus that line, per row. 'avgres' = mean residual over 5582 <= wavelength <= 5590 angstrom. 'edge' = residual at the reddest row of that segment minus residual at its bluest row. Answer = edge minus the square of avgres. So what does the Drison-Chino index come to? -4.6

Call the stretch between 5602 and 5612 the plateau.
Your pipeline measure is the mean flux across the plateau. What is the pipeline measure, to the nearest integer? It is 66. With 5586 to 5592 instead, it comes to 62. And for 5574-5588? 59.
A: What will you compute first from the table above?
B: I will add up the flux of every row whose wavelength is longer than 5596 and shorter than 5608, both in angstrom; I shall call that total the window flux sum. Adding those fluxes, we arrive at 388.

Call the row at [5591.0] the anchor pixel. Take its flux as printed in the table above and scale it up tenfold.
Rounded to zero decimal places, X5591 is 609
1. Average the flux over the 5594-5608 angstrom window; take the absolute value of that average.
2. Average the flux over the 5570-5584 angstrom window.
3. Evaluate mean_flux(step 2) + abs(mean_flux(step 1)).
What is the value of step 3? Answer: 122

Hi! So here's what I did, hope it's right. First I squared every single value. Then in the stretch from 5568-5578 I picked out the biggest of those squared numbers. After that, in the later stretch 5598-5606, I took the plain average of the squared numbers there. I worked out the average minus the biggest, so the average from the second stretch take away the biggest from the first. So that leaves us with 652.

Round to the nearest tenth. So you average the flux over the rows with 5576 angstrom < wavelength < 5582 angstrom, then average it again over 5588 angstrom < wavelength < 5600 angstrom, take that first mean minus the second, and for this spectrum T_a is -4.2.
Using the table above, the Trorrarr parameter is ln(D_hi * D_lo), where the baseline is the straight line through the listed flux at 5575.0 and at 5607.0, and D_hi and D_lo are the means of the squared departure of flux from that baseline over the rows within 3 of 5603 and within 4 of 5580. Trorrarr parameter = -2.66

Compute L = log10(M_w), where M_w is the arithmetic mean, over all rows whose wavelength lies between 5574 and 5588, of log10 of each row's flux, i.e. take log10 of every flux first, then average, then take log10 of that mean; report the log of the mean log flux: 0.248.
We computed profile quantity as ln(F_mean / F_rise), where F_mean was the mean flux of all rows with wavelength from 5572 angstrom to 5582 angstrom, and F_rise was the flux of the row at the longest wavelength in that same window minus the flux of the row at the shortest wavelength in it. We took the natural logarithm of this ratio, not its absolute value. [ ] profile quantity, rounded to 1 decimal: 3.4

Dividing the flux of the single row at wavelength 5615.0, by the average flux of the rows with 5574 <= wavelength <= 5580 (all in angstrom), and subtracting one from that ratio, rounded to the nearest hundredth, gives 0.16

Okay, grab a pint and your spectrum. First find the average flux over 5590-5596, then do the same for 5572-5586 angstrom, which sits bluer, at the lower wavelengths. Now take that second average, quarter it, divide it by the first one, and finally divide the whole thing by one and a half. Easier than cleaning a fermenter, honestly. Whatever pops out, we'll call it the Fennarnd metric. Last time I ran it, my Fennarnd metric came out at 0.160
